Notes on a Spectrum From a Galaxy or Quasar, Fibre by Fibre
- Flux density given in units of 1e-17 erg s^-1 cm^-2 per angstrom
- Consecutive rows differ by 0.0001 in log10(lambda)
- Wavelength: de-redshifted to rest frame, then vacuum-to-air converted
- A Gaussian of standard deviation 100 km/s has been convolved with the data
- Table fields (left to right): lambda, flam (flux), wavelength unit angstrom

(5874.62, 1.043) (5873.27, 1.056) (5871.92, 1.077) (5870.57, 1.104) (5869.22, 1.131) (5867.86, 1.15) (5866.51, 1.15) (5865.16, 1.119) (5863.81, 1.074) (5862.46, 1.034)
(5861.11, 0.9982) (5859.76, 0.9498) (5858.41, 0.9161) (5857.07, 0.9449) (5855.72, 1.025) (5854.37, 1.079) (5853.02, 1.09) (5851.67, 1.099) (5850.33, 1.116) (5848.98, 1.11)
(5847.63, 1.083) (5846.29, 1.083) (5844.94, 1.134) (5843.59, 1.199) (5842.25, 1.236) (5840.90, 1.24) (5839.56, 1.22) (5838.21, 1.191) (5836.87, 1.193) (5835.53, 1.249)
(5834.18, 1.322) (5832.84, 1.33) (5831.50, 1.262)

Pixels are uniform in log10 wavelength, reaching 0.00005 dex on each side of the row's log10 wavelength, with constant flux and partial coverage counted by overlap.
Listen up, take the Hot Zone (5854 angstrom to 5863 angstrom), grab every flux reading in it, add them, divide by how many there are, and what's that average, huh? 0.99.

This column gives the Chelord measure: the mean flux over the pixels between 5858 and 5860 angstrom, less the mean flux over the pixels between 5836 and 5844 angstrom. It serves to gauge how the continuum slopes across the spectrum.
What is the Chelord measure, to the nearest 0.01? -0.28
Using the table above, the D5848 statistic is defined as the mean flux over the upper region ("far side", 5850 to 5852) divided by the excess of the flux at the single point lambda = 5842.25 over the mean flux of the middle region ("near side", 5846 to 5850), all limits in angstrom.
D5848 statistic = 8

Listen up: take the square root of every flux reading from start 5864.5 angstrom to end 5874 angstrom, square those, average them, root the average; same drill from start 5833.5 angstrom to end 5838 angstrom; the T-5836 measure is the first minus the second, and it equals -0.065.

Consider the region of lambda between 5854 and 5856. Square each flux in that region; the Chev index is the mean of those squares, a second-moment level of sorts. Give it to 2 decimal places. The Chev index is 1.11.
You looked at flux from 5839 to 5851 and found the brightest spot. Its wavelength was 5840.90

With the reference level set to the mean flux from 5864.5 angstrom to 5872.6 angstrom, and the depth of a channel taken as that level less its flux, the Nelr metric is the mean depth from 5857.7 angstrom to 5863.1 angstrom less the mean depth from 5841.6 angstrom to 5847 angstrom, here 0.19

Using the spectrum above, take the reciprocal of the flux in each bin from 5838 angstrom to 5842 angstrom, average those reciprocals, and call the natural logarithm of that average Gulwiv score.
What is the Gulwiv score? -0.20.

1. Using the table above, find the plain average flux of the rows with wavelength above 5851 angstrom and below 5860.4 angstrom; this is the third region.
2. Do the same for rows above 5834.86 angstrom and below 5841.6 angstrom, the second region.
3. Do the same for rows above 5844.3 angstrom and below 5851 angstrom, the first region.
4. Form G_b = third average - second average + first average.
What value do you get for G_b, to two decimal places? 0.90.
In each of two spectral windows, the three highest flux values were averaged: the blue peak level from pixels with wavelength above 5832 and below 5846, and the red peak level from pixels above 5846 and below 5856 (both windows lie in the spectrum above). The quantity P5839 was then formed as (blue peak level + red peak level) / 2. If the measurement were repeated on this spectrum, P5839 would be 1.20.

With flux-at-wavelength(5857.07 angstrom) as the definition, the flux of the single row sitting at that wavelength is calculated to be 0.9449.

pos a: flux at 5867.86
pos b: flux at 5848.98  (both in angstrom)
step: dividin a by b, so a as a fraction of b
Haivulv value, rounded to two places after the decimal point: 1.04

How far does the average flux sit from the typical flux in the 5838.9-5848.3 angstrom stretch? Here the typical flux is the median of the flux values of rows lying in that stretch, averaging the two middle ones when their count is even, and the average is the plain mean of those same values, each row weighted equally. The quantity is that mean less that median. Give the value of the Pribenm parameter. -0.028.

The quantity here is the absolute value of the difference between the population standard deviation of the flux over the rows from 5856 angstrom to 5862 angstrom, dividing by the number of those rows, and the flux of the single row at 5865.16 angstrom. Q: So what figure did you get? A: 1.09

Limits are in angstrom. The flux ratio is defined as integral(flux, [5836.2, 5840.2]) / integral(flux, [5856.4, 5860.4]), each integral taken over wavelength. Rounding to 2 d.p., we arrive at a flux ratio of 1.28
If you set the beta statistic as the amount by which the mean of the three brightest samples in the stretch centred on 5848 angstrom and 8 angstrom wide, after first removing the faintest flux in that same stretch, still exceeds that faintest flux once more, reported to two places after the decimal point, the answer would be -1.05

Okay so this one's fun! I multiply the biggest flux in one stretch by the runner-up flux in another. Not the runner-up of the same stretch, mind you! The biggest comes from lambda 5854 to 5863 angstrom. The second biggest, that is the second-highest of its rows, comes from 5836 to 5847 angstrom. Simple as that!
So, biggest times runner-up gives 1.33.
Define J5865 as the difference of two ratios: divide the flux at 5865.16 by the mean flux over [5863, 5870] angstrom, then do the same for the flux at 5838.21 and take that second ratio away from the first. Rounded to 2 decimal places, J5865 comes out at -0.06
